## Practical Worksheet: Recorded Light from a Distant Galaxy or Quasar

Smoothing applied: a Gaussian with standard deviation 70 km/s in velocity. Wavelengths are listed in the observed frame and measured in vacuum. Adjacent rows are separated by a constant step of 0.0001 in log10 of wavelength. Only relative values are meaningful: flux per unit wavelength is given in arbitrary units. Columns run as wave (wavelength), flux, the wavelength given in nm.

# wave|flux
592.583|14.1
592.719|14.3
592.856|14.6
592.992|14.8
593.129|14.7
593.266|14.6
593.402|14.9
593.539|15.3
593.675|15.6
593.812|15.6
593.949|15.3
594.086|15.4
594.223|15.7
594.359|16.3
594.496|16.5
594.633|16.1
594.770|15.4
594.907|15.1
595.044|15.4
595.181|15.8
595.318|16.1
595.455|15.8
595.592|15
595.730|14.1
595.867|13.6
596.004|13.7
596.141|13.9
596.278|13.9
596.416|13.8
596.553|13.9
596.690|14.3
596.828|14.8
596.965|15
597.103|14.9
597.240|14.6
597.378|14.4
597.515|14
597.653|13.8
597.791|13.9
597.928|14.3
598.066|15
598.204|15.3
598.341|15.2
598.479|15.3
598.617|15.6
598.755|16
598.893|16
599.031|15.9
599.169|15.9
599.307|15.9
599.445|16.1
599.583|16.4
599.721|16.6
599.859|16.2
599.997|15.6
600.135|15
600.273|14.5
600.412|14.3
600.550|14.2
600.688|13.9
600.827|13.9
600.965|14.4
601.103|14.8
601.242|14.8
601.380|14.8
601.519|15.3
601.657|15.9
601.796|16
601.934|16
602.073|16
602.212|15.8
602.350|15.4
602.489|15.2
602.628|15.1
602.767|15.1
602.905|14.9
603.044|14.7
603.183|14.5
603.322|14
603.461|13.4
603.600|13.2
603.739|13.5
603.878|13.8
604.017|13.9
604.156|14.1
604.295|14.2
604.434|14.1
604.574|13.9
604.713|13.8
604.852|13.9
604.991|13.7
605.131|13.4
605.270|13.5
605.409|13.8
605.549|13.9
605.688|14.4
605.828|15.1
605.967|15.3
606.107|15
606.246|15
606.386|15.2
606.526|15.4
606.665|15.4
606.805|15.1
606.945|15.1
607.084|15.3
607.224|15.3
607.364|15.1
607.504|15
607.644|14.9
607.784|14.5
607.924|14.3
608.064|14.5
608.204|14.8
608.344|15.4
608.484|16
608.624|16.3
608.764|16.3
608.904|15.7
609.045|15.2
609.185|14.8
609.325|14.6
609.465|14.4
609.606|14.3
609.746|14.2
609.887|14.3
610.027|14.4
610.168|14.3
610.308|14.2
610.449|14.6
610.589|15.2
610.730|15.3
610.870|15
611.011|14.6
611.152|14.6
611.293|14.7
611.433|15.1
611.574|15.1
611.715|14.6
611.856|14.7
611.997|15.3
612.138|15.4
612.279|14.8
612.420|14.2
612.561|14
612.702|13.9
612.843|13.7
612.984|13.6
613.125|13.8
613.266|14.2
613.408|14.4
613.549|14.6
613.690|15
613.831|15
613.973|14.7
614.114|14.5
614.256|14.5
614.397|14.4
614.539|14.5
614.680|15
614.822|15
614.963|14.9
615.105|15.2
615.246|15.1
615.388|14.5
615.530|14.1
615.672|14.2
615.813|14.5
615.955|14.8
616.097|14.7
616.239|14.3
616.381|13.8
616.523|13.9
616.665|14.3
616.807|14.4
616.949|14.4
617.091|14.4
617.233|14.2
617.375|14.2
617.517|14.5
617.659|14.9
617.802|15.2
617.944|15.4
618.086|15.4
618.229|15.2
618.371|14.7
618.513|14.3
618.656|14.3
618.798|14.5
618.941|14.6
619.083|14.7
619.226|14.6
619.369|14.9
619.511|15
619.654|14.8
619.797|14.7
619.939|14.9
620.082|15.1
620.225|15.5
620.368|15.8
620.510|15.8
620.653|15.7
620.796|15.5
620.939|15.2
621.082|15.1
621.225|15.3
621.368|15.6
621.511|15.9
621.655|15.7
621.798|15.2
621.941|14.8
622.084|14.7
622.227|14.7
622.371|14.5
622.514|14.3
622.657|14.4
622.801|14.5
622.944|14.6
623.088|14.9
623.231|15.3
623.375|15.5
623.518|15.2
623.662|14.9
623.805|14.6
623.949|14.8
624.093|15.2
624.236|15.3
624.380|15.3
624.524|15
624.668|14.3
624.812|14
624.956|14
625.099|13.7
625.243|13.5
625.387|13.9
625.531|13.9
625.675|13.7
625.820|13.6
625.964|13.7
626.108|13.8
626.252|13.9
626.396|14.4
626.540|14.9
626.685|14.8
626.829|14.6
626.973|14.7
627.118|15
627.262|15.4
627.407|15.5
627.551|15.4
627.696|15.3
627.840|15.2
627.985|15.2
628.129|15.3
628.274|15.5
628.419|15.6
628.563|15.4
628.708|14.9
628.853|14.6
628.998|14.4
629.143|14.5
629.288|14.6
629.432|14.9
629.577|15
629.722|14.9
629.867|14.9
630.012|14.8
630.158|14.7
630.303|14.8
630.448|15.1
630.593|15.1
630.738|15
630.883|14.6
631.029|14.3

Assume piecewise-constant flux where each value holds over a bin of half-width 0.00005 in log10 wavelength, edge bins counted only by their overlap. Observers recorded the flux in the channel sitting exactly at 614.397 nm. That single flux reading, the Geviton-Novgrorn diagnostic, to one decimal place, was 14.4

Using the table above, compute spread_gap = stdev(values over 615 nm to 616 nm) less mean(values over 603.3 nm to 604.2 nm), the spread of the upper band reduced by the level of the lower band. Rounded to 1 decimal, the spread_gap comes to -13.3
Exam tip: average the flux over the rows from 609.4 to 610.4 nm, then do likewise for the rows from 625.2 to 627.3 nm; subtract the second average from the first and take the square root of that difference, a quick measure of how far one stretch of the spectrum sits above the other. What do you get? 0.22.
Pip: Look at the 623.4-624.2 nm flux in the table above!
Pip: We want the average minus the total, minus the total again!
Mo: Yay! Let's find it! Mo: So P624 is -134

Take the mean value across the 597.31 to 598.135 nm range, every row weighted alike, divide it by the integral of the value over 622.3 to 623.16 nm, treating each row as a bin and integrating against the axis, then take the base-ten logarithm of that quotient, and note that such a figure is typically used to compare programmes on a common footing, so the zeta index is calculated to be 0.056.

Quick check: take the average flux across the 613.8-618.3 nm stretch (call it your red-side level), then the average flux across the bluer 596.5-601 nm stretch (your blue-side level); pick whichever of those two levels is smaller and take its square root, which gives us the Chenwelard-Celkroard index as 3.82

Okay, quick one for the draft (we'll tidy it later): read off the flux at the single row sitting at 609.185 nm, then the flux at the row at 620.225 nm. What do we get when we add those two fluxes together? 30.3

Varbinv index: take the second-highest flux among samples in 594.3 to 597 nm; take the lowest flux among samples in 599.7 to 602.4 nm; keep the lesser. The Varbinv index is 13.9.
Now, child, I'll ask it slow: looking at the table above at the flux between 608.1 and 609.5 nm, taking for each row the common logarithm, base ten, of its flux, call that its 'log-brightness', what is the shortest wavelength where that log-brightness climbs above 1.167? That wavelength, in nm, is 608.204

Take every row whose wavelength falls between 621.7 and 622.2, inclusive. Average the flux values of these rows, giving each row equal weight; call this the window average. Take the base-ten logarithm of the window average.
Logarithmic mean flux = 1.17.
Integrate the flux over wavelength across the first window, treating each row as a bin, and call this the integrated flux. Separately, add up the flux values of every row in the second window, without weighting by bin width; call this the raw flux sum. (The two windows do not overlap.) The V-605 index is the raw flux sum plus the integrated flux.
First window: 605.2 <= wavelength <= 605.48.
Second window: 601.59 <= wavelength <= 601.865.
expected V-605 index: 35.7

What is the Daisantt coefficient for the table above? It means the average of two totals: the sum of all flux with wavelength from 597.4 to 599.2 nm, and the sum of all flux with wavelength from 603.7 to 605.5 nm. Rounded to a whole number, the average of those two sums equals 188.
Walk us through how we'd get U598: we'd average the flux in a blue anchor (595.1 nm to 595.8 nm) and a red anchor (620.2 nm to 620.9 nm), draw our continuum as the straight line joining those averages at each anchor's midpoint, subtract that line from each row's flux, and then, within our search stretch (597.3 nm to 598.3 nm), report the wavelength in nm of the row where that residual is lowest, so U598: 597.653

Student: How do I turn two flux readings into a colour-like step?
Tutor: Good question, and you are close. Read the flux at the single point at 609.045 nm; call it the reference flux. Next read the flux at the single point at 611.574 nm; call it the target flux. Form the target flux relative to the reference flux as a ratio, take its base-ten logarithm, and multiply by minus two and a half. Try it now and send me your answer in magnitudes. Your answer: 0.01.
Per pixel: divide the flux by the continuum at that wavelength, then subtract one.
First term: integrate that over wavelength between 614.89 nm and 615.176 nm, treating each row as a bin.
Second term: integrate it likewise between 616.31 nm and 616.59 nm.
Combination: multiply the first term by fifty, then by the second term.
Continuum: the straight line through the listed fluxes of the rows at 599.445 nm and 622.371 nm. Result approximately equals -0.001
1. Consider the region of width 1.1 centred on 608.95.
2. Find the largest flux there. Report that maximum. 16.3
